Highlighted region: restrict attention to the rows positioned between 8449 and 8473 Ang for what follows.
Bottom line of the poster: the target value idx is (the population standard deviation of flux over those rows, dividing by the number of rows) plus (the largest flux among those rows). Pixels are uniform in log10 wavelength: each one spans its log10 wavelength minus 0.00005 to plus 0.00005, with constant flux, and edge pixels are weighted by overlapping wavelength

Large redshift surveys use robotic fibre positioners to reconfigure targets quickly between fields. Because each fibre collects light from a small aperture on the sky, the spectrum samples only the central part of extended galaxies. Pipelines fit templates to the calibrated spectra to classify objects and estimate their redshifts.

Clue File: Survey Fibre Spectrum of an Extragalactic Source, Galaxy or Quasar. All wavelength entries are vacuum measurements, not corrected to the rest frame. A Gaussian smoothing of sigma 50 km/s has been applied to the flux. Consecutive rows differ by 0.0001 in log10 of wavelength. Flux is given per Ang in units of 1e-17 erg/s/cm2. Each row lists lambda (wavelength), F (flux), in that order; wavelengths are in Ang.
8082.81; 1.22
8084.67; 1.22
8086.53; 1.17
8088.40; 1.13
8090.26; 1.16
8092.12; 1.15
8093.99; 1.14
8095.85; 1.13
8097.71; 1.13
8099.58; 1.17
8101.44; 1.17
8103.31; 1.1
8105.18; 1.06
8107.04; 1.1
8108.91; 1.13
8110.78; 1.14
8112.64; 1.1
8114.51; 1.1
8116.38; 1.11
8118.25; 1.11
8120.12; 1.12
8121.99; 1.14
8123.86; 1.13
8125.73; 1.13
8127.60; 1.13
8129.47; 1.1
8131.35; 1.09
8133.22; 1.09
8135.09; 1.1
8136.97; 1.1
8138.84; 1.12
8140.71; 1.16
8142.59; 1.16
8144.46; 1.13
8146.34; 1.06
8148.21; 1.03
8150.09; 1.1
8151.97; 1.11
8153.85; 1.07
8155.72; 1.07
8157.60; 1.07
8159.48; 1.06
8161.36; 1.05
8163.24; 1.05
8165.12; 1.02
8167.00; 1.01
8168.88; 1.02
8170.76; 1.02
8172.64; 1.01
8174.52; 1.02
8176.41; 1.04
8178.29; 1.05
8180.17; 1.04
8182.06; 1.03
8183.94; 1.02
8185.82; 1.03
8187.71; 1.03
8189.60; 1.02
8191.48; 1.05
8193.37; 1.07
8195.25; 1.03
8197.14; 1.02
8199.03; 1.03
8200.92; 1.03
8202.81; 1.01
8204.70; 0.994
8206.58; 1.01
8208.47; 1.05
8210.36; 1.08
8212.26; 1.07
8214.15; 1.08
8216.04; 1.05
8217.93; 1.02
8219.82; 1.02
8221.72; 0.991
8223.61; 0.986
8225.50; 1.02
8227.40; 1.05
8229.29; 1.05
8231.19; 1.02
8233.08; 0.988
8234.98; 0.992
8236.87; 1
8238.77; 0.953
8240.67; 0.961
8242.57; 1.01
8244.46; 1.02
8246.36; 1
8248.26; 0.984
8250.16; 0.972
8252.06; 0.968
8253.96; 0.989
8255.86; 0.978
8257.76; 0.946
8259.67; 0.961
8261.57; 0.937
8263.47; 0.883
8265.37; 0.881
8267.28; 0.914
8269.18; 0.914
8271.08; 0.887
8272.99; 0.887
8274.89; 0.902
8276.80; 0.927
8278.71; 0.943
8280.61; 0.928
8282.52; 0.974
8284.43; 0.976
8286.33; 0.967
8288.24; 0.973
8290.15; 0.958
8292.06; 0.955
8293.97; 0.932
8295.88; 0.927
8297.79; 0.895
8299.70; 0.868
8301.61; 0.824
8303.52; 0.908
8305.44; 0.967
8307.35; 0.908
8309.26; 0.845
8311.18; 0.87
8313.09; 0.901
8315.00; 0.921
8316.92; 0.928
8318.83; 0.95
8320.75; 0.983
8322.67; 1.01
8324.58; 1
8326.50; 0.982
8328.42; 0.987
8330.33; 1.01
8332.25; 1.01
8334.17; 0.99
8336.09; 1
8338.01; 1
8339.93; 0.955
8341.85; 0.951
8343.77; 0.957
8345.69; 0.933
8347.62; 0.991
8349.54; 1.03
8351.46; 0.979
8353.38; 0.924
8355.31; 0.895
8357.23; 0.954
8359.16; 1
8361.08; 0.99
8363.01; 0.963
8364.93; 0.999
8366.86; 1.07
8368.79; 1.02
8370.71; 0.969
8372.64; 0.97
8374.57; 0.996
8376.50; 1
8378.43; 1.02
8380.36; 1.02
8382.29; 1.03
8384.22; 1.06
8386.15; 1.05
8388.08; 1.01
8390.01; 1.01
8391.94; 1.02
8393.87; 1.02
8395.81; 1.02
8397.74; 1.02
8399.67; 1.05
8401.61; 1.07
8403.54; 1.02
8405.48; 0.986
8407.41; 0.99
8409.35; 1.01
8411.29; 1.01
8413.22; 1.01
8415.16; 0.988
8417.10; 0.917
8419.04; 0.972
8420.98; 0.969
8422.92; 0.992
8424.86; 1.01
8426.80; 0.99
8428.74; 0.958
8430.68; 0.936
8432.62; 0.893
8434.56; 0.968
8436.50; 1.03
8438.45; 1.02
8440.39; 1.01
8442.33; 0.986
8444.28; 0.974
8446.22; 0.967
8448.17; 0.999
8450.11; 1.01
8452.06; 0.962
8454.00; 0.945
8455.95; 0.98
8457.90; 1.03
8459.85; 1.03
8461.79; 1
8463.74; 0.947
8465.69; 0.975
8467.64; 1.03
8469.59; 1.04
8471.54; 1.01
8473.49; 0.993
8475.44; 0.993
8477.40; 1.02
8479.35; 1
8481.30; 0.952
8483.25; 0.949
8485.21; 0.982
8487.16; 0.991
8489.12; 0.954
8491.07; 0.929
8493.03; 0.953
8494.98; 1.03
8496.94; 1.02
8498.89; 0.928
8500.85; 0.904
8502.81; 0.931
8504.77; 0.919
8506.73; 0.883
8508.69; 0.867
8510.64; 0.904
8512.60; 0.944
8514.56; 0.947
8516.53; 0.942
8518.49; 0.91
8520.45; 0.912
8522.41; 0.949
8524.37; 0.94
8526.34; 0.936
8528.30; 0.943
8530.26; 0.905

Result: 1.07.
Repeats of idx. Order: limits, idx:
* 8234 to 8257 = 1.04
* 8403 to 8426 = 1.05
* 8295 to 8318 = 1.00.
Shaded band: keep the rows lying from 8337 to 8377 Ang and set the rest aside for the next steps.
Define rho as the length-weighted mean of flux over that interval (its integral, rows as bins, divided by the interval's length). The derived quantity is 0.98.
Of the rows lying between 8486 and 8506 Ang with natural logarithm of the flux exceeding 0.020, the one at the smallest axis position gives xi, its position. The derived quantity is 8494.98 Ang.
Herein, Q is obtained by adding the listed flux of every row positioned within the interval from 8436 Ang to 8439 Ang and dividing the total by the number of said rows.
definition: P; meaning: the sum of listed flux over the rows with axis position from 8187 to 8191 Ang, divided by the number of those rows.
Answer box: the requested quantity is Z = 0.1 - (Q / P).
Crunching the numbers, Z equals -0.90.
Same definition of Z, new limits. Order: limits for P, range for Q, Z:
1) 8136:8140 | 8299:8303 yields -0.66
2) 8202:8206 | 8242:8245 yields -0.91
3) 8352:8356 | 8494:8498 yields -1.03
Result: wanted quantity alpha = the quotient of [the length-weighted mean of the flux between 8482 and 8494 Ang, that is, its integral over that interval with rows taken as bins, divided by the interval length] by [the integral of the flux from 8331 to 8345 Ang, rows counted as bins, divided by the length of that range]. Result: 0.98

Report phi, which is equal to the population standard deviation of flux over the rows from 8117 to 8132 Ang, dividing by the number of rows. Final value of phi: 0.0162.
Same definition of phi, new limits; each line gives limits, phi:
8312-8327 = 0.0375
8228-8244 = 0.0293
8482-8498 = 0.0337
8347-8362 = 0.0410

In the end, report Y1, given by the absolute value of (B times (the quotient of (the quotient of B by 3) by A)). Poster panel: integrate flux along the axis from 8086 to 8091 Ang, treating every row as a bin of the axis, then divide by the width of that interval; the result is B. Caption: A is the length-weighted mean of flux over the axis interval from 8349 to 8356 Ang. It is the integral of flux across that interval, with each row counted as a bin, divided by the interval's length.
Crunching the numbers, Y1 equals 0.462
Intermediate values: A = 0.95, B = 1.15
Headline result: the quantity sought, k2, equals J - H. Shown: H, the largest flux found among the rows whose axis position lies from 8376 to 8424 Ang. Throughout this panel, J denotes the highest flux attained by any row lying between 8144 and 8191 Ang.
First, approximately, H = 1.07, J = 1.13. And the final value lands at 0.060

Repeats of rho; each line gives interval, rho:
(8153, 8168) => 1.05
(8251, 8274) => 0.93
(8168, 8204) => 1.03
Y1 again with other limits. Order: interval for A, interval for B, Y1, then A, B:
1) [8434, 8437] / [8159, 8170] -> 0.357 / 1.00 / 1.03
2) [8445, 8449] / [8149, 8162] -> 0.393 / 0.98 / 1.08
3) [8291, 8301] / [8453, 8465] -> 0.357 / 0.91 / 0.99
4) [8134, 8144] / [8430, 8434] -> 0.250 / 1.13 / 0.92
